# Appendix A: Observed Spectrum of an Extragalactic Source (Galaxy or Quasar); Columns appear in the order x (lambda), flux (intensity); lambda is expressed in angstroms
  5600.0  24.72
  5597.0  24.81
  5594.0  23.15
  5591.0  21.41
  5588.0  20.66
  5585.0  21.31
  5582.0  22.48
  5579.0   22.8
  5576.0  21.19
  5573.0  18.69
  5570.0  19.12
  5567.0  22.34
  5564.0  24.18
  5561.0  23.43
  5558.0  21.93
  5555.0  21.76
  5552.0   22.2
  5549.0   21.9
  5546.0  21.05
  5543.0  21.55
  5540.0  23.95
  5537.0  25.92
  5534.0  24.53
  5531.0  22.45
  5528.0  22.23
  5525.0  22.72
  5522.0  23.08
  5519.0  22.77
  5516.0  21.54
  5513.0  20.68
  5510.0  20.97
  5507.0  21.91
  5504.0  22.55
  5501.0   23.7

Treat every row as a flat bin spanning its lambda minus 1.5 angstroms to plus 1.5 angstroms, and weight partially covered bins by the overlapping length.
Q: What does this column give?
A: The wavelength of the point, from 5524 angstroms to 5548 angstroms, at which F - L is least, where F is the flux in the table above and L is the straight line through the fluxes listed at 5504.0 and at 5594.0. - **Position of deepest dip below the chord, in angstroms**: 5546.0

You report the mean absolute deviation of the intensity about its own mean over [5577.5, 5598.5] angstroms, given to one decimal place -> 1.1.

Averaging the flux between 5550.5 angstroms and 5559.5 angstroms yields 22.0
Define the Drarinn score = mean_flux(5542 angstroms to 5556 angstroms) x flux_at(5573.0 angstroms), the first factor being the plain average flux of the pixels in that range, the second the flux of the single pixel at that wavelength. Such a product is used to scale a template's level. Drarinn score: 405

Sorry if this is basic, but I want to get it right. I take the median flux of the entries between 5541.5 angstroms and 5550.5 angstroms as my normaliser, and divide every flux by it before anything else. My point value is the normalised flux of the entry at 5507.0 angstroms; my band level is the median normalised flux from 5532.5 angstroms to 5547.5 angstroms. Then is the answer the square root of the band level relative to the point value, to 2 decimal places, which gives 1.05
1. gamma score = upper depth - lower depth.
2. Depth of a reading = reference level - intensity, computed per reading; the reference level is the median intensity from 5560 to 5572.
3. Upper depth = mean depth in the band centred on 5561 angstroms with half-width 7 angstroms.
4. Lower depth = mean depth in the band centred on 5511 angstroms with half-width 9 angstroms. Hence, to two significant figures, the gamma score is -1.0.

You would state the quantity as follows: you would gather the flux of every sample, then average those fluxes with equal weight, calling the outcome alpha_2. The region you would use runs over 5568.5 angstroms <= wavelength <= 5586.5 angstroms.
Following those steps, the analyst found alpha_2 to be 20.93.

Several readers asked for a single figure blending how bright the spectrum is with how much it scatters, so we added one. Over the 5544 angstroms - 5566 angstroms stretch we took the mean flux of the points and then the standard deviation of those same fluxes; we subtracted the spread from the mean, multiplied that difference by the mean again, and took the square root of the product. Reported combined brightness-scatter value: 21.8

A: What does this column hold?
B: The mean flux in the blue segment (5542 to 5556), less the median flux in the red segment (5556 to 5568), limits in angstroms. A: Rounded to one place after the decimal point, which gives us -1.2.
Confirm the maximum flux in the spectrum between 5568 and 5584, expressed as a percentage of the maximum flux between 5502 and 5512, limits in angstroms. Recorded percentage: 101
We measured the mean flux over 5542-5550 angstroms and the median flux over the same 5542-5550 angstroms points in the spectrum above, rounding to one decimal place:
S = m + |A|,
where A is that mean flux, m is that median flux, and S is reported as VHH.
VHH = 43.0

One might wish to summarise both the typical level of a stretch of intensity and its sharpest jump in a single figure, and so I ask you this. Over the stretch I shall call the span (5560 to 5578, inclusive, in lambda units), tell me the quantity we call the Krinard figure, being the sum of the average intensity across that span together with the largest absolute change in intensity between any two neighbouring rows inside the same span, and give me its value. 24.7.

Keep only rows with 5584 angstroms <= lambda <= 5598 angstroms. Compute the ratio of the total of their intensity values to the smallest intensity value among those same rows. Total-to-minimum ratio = 5.39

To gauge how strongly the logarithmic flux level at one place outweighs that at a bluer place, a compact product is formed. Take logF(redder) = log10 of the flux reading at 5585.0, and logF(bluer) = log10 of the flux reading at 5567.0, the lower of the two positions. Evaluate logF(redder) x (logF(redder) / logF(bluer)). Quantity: 1.31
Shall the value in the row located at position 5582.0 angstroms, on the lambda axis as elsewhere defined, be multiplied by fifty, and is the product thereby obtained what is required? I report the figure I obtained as 1124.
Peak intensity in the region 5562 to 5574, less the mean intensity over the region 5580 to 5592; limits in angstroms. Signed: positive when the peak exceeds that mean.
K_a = 2.7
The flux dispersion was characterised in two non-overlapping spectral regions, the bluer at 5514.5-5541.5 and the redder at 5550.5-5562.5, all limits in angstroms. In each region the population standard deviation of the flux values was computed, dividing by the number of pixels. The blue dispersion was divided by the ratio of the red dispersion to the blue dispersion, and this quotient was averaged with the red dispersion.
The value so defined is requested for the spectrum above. 1.55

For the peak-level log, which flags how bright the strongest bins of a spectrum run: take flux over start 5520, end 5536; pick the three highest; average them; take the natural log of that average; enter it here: 3.15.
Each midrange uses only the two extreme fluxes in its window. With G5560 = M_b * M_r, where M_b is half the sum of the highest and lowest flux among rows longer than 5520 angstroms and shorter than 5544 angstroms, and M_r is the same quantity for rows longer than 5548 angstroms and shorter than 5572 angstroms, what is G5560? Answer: 514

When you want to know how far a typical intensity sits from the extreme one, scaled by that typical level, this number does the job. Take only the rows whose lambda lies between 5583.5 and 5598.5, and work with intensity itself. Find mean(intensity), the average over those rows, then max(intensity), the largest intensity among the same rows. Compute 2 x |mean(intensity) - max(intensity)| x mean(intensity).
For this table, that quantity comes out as 113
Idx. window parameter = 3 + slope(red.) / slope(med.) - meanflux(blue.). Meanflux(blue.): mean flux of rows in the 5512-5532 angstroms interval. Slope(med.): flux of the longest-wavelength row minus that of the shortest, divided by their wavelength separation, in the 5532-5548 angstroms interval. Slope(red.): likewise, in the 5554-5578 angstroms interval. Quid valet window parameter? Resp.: -19.1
